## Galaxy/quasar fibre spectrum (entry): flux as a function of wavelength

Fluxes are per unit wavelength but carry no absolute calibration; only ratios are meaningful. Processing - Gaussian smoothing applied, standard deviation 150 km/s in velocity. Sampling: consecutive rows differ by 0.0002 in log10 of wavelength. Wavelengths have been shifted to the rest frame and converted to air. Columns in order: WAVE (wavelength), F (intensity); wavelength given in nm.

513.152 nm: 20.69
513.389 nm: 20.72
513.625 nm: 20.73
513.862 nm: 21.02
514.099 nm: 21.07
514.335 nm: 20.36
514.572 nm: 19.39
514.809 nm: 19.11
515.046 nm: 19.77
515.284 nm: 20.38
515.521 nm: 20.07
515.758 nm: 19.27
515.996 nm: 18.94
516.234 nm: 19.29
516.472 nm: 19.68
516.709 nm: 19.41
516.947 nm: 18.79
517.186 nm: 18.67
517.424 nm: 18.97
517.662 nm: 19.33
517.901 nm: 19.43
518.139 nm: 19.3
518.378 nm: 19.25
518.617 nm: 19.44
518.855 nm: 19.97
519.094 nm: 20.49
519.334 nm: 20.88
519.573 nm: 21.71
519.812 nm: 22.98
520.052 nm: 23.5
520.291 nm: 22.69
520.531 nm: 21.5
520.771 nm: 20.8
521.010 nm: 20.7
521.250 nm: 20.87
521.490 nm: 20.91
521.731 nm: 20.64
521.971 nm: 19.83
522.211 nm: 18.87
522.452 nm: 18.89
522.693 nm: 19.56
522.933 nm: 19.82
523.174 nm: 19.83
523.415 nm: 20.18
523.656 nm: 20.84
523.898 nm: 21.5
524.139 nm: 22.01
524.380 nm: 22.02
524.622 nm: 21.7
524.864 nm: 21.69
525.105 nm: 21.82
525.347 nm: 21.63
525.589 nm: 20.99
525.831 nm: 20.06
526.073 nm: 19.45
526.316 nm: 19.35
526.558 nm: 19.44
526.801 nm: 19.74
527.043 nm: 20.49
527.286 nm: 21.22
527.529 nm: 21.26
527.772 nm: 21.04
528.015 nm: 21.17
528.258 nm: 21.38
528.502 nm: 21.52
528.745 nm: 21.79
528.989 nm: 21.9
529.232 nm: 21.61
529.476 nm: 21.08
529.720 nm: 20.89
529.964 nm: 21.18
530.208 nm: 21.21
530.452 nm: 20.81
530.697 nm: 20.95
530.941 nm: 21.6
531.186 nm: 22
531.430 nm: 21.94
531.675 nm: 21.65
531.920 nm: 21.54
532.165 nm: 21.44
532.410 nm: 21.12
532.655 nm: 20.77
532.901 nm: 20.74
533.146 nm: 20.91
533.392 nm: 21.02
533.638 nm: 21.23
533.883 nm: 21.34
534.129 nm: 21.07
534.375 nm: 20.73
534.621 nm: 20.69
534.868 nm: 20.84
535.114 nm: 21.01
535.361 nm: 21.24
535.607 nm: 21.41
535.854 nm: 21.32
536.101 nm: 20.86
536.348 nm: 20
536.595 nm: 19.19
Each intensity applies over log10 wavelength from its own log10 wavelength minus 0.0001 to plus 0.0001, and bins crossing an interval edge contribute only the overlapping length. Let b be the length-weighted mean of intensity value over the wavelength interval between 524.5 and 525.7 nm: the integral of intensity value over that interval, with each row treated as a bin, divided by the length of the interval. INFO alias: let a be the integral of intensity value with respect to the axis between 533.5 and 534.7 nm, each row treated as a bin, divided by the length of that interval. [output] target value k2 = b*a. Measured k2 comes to 454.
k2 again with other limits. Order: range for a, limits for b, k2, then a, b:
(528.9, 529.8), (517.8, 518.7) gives 414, 21.4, 19.4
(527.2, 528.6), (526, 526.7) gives 412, 21.3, 19.4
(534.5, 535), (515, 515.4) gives 417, 20.8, 20.1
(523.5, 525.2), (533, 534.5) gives 455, 21.6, 21.1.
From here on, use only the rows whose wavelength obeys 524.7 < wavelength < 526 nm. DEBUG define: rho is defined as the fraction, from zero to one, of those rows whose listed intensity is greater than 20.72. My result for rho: 0.8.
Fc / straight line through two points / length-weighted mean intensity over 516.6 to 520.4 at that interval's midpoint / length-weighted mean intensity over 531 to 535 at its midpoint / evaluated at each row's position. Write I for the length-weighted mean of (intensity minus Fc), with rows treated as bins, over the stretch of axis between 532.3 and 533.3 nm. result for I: -0.3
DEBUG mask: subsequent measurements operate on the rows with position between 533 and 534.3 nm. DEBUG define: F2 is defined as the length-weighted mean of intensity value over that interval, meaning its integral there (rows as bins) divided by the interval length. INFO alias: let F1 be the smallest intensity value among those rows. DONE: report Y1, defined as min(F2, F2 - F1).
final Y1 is 0.19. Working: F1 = 20.91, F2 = 21.1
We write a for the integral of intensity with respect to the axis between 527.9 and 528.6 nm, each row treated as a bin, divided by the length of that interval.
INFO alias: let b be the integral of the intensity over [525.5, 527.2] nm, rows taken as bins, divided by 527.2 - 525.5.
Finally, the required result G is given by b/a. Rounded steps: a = 21.3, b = 19.9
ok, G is 0.93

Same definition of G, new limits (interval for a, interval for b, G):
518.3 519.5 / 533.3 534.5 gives 1.05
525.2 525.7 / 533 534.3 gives 0.99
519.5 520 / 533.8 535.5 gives 0.93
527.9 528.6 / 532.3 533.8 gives 0.98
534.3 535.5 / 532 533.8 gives 1.01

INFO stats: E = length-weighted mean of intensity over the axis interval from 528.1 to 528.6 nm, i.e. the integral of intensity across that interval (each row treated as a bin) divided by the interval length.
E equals 21.4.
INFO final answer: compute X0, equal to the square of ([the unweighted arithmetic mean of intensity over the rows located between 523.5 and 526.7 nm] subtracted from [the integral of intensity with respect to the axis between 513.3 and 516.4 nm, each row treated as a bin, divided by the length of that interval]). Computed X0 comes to 0.9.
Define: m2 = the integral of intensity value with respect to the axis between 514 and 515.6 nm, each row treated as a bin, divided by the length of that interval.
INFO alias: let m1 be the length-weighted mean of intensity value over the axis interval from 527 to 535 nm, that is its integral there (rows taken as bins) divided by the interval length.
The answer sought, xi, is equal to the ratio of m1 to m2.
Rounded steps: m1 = 21.2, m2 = 20.0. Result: 1.06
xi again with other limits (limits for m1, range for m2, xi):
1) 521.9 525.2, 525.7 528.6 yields 1.01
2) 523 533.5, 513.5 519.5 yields 1.07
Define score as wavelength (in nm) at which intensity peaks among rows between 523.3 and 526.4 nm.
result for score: 524.380 nm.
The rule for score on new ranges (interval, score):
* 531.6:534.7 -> 531.675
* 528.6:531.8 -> 531.186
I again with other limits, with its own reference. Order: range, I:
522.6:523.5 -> -0.7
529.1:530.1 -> 0.2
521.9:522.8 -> -1.3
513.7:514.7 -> 0.4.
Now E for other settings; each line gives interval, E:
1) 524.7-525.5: 21.7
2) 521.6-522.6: 19.6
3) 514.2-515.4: 19.8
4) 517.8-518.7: 19.4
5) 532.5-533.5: 20.9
